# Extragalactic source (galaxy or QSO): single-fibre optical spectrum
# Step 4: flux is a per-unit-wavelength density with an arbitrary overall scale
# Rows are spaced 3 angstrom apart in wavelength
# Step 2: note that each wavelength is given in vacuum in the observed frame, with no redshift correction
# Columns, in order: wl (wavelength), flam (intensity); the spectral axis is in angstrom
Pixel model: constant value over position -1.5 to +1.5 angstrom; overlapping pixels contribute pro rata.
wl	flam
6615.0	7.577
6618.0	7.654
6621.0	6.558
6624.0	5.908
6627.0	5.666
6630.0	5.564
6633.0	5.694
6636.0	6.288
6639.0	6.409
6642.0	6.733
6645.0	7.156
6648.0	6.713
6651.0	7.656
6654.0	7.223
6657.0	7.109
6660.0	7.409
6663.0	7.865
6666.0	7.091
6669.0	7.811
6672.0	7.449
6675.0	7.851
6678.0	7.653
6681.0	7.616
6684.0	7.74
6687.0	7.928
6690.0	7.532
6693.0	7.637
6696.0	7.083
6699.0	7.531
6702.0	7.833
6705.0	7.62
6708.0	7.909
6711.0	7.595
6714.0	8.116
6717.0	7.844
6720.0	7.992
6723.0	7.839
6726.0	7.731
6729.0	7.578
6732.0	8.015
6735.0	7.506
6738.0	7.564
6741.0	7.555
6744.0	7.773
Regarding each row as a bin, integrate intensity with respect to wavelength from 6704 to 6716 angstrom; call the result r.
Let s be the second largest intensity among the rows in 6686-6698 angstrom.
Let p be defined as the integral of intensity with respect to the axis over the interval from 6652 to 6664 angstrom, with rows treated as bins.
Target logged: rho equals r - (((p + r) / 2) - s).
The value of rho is 10.2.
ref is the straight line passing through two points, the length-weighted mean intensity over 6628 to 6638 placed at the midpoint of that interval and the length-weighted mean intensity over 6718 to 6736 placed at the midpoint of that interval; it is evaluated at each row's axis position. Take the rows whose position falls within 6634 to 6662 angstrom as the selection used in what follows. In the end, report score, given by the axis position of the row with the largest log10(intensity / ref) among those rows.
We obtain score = 6651.0 angstrom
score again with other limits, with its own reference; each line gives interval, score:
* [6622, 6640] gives 6639.0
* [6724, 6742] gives 6732.0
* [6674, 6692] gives 6675.0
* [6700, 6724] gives 6714.0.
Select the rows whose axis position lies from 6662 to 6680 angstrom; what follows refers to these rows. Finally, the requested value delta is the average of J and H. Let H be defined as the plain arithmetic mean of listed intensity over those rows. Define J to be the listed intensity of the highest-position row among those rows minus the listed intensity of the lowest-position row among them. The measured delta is 3.70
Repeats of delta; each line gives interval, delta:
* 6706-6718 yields 3.90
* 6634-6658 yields 3.87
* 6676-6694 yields 3.83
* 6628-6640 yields 3.42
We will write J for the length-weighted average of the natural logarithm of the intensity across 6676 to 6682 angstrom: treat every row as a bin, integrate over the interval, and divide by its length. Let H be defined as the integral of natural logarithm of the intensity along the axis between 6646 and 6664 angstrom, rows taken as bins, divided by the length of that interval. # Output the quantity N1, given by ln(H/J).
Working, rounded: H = 1.99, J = 2.04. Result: -0.024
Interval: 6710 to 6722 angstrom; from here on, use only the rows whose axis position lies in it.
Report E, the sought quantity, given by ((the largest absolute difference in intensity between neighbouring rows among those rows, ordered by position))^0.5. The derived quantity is 0.72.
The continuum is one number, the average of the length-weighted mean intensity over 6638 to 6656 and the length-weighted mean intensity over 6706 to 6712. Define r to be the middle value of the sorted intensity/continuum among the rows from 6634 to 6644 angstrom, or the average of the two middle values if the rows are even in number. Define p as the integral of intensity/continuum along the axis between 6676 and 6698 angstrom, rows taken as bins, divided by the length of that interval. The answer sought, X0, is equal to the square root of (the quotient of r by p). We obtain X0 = 0.92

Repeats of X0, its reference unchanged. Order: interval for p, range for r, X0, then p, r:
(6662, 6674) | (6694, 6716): 1.00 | 1.02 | 1.03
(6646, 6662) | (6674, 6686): 1.03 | 0.98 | 1.04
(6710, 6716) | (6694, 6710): 0.98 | 1.07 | 1.03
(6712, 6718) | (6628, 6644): 0.89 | 1.08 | 0.85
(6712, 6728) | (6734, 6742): 0.98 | 1.07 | 1.02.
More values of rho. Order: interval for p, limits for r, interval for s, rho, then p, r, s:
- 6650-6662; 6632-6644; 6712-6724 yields 1.9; 88.3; 76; 7.992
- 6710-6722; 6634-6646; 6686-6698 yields -0.2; 94.8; 79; 7.637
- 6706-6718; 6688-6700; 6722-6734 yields 5.5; 94.3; 90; 7.839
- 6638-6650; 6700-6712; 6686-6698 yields 13.2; 81.7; 93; 7.637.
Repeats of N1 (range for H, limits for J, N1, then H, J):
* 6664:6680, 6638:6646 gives 0.058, 2.03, 1.91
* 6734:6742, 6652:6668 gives 0.012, 2.02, 2.00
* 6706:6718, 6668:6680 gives 0.011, 2.06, 2.04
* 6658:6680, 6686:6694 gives -0.007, 2.02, 2.04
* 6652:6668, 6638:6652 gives 0.032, 2.00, 1.93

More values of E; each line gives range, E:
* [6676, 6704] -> 0.74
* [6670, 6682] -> 0.63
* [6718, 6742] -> 0.71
